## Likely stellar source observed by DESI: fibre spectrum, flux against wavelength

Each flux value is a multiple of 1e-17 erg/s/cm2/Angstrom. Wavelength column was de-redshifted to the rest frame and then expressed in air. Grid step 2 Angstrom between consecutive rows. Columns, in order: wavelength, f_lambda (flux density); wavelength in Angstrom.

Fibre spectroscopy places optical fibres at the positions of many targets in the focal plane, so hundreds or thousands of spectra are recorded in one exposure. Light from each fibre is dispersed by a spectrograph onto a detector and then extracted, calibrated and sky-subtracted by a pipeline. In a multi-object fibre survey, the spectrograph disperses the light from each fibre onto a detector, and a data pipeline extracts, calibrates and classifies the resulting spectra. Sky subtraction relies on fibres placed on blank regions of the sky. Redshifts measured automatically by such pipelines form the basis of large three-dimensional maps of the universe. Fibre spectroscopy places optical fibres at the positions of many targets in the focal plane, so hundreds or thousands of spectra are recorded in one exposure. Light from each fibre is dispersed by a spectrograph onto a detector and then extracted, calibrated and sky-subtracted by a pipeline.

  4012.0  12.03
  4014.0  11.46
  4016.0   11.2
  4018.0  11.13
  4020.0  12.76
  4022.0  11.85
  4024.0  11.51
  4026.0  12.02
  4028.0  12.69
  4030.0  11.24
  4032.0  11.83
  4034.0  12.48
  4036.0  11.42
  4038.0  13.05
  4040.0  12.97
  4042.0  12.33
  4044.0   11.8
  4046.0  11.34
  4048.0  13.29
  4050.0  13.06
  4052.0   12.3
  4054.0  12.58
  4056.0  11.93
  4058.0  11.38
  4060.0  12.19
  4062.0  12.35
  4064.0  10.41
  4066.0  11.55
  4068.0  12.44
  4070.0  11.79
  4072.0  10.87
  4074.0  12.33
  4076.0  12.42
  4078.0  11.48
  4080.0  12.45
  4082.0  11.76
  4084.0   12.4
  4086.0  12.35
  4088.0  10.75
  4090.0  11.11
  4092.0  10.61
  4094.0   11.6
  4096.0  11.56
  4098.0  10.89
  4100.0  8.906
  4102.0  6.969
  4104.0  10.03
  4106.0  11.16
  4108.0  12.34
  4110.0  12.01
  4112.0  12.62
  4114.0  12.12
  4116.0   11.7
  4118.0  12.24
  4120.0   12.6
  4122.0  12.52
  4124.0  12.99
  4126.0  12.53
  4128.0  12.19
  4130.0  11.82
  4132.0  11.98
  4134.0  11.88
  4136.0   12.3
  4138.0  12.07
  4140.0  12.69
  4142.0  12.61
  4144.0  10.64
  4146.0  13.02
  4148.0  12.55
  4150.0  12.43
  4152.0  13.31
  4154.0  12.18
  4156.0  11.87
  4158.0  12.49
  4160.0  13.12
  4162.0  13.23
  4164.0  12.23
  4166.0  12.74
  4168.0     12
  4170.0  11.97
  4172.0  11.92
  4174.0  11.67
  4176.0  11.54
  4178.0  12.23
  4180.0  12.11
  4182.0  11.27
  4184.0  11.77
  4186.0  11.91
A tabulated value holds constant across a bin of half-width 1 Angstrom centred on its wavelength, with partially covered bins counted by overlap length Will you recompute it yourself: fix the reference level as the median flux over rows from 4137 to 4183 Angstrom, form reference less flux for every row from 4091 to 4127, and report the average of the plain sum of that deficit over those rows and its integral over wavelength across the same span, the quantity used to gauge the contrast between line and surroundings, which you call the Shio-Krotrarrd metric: 22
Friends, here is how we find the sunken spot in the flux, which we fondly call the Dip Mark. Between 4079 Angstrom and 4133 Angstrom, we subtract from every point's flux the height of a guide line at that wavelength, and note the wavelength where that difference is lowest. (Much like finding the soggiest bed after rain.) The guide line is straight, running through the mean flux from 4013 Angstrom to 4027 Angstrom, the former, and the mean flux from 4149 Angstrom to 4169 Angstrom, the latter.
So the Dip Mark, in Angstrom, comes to 4102.0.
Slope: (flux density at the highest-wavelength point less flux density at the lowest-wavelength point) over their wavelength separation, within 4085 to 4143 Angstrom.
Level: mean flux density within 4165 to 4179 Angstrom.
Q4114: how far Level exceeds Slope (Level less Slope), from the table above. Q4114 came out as 12.0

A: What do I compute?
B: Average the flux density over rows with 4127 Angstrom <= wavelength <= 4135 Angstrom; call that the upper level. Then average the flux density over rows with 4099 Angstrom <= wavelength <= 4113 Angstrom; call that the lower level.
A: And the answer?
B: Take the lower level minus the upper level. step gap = -1.4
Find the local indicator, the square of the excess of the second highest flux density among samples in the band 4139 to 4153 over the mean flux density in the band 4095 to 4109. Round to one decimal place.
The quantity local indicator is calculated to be 7.6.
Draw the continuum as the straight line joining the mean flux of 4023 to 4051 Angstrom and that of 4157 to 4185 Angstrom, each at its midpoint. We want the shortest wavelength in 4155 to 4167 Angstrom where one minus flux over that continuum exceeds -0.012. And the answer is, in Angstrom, 4156.0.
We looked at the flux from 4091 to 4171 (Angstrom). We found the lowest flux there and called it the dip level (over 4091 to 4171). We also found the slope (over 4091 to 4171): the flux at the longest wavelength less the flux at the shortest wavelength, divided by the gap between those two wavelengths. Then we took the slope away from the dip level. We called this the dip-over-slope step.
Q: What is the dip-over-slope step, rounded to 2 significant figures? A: 7.0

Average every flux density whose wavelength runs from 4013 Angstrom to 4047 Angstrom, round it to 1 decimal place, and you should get 11.9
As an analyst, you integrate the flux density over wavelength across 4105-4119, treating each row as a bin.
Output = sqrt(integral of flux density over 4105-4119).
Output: 13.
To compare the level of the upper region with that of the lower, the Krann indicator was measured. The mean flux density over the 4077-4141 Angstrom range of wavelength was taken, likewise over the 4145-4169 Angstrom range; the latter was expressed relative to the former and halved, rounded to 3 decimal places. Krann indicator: 0.541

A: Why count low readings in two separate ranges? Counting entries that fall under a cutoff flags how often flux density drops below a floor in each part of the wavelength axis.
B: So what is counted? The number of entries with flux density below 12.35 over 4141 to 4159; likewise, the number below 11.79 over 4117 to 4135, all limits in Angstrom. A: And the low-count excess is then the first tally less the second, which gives 3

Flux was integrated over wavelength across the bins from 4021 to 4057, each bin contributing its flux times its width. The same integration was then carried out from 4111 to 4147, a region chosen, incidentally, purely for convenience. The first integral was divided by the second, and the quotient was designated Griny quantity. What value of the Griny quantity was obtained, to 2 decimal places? 1.00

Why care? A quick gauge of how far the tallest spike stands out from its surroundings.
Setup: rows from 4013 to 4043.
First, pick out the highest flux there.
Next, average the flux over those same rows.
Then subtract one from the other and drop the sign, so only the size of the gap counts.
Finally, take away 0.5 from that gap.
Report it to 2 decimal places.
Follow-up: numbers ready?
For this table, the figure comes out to 0.55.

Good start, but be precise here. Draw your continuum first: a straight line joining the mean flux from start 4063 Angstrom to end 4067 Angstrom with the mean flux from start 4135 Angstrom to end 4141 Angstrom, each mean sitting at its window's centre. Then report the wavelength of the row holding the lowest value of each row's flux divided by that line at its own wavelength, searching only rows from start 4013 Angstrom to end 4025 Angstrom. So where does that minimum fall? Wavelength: 4018.0 Angstrom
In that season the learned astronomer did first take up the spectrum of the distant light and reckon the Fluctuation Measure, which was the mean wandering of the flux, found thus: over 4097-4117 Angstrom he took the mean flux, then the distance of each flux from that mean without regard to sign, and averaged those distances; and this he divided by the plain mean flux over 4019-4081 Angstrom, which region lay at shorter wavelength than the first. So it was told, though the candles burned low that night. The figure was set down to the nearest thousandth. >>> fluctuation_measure 0.111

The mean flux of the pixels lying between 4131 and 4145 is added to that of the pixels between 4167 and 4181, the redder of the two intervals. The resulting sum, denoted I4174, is 23.9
